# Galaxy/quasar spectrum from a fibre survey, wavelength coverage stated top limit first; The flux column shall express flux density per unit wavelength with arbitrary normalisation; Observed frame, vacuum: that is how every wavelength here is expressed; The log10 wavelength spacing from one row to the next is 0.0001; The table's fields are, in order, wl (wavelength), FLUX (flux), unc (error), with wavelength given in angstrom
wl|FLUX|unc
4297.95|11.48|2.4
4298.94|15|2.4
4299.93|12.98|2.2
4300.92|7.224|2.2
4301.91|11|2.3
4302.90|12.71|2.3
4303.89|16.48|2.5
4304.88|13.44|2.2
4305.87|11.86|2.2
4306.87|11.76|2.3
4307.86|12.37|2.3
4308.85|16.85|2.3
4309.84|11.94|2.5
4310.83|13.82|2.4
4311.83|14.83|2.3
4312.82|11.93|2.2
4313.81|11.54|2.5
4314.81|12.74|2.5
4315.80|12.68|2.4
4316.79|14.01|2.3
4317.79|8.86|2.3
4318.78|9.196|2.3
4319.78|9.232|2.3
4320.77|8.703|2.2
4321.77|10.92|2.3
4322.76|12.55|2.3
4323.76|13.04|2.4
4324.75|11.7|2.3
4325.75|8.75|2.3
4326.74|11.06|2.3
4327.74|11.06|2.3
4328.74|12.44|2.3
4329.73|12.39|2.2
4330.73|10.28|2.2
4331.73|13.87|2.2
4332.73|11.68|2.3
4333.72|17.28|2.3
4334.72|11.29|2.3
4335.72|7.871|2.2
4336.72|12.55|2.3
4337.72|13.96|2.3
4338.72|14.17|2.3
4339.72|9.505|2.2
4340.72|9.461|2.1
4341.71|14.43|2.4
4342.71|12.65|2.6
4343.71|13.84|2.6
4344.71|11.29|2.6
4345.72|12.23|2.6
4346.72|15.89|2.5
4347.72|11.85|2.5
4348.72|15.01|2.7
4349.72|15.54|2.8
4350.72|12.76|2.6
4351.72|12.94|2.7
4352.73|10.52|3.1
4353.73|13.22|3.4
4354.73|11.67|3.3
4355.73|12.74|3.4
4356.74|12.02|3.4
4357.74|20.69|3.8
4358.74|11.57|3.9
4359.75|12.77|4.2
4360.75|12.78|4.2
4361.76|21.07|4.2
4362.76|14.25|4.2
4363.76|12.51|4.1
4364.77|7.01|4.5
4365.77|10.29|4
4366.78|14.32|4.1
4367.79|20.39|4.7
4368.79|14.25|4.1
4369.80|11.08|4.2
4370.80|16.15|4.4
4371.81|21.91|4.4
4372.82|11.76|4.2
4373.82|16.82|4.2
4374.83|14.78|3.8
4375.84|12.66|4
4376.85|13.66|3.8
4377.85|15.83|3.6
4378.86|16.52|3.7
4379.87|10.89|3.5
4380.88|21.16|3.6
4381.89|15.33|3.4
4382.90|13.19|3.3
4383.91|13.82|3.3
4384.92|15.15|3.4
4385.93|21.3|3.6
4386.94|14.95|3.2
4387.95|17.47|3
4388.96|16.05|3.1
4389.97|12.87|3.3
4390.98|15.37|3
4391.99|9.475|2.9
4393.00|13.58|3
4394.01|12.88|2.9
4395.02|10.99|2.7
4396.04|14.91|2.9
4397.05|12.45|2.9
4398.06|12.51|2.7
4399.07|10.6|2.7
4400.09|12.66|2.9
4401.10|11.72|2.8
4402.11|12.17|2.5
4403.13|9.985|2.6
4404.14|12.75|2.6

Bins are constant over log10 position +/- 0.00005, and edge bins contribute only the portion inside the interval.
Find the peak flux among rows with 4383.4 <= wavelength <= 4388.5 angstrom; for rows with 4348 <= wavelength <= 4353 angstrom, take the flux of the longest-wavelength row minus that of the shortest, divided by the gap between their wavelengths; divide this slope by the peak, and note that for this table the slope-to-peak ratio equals -0.05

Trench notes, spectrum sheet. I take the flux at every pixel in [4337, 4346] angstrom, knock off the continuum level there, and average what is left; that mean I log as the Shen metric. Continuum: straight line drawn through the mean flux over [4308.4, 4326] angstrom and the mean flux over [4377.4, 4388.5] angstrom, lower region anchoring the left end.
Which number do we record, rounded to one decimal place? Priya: -1.0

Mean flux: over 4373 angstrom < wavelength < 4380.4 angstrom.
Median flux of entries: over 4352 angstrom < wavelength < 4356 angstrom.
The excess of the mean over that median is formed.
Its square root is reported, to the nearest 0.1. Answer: 1.5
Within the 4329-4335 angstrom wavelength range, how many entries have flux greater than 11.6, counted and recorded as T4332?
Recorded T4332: 4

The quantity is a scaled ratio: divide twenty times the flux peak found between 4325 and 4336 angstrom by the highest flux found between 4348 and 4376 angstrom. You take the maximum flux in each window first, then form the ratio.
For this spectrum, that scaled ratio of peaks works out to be 15.8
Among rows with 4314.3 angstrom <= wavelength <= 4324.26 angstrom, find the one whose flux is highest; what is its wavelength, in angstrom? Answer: 4316.79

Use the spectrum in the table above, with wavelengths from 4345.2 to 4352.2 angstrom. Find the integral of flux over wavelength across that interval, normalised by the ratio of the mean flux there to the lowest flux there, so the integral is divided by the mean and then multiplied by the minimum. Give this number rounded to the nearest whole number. 83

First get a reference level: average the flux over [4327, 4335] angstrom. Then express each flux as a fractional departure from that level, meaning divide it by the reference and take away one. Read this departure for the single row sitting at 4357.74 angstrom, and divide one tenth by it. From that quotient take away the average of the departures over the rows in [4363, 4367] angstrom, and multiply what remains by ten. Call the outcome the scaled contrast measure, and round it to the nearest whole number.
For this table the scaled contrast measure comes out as 3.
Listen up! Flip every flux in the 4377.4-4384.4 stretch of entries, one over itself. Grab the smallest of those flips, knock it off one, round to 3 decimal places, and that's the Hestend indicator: 0.953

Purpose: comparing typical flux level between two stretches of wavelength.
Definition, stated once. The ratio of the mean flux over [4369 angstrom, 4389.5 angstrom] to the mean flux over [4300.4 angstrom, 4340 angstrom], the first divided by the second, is 1.29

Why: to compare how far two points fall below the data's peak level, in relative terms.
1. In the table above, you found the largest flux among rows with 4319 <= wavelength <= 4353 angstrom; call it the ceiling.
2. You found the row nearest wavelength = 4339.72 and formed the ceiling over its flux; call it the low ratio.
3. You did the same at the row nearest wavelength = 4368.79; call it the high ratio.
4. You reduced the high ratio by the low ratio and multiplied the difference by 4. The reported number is -2.4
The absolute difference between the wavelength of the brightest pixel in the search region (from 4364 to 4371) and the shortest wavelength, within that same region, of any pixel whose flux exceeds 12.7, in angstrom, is 1.0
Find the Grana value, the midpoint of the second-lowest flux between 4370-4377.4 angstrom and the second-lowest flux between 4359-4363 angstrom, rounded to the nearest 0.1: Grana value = 12.7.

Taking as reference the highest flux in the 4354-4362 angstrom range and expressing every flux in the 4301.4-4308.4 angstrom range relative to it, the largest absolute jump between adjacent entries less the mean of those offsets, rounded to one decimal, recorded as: 12.0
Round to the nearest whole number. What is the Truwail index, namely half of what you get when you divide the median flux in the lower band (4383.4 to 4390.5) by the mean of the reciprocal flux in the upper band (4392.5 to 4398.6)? 97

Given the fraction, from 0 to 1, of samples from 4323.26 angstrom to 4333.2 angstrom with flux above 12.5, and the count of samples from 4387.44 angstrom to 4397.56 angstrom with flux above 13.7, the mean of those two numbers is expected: 2.1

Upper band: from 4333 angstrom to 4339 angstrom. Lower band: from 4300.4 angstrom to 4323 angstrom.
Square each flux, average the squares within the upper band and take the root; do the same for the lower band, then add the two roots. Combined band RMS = 25.4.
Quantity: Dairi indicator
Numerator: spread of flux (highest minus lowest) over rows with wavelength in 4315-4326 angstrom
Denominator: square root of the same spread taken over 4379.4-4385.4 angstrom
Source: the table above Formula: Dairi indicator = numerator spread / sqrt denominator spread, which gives 1.7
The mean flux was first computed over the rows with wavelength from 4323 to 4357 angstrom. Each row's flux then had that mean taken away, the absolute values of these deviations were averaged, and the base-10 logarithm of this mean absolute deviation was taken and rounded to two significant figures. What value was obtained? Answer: 0.18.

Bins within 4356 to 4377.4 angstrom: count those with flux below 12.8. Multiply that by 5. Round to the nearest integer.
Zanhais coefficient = 50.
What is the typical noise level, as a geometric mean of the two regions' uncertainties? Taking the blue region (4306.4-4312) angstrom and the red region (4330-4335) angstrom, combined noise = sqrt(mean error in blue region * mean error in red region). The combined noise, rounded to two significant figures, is 2.3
